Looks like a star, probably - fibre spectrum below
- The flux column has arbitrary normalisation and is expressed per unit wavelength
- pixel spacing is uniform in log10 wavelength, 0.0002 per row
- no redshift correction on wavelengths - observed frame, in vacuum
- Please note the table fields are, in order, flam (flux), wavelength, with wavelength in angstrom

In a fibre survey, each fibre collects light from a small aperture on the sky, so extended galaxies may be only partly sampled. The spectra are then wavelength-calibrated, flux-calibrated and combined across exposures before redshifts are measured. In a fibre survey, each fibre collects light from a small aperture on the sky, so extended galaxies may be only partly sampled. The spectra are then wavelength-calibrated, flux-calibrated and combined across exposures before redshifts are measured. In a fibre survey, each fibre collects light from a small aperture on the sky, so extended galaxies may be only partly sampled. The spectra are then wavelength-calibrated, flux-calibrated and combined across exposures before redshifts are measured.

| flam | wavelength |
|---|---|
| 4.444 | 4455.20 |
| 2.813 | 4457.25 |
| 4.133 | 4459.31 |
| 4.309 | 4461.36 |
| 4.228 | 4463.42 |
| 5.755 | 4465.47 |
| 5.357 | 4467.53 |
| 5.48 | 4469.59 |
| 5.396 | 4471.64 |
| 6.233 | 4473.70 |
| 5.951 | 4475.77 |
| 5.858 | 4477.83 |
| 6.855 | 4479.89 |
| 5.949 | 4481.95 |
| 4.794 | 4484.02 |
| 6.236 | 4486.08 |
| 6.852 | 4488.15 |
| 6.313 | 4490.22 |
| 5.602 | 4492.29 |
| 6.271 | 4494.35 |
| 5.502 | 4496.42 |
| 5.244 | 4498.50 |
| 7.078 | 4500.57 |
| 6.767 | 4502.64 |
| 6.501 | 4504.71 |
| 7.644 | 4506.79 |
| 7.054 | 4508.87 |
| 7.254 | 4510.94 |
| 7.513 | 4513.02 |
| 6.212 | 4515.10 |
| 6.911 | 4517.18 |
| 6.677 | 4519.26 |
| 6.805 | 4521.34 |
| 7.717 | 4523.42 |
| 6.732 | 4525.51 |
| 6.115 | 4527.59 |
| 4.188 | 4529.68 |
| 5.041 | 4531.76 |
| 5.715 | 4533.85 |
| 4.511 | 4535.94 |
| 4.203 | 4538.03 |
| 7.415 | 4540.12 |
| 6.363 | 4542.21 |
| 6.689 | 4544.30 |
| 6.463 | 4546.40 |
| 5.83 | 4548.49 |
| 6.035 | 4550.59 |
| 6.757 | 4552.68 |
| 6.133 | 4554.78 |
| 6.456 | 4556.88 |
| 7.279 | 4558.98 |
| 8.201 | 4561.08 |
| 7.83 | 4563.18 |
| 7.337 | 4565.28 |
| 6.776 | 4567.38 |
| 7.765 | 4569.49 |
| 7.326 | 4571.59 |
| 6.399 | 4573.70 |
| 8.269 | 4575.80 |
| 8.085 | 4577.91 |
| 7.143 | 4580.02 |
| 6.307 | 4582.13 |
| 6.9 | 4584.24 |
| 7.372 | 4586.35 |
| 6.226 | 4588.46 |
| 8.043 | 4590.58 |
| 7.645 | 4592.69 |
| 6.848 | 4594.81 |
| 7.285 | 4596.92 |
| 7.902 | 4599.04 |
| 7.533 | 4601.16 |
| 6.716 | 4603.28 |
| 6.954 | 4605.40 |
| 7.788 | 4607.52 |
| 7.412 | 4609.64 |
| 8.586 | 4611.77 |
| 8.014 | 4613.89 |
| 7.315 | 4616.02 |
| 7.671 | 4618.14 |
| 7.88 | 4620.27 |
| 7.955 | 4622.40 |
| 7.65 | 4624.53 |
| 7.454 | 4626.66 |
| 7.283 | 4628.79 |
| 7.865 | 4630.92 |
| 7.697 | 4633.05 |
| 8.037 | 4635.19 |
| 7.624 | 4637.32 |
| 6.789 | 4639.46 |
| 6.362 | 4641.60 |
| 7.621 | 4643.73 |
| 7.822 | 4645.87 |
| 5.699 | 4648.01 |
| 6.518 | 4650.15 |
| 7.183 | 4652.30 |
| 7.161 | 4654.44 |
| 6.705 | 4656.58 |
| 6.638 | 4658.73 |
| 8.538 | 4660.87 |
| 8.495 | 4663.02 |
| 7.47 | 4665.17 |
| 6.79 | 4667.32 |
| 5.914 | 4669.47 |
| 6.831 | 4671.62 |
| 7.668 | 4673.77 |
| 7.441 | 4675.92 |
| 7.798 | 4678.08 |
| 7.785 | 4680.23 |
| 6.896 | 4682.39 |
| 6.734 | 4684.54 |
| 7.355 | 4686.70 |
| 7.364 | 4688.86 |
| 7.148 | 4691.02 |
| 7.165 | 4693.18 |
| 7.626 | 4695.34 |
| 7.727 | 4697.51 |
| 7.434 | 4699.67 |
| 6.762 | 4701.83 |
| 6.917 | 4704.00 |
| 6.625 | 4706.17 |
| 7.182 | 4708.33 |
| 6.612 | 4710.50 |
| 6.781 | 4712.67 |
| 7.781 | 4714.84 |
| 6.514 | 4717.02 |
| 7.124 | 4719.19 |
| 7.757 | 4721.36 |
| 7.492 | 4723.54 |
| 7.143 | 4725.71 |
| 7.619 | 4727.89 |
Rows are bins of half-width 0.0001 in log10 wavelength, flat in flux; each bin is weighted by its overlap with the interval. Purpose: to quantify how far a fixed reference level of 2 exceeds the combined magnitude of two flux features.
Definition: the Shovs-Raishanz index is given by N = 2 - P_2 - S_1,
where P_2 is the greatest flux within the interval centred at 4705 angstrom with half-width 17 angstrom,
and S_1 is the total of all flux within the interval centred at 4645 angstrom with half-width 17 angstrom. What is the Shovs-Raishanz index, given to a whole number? -121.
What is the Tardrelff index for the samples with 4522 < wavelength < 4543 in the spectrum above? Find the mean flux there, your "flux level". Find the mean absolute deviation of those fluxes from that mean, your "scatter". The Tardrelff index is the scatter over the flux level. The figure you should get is 0.18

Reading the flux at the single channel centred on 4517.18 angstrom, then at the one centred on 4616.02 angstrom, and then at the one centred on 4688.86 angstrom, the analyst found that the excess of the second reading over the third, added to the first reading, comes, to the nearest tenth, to 6.9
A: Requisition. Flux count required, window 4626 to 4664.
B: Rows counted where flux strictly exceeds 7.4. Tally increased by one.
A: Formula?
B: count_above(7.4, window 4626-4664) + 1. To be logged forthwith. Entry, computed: 10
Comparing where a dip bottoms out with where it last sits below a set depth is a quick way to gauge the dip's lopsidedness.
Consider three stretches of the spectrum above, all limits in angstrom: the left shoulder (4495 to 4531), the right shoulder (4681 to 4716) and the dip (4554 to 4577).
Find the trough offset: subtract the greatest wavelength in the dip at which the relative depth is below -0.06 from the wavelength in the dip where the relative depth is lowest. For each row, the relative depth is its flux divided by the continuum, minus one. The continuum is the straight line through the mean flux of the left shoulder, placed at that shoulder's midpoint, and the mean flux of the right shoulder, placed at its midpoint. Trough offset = 0.0 angstrom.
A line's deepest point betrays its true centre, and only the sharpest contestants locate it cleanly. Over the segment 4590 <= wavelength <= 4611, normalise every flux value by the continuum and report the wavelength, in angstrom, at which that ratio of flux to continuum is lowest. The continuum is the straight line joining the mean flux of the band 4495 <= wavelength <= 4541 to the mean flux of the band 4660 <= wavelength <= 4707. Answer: 4603.28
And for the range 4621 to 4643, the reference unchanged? 4641.60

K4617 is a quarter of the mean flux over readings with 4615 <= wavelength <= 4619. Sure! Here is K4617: 1.87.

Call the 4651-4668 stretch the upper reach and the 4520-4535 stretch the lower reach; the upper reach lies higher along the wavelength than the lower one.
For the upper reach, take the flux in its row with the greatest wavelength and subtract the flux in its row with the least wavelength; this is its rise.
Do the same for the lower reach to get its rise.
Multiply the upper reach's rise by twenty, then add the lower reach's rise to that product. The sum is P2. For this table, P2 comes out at -9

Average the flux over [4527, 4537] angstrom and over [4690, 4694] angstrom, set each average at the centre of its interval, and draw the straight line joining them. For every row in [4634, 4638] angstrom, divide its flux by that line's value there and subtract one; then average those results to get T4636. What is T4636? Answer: 0.22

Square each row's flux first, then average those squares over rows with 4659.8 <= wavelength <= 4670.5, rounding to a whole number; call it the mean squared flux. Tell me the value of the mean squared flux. 56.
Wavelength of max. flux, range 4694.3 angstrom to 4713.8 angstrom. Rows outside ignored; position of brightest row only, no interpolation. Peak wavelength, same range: 4697.51 angstrom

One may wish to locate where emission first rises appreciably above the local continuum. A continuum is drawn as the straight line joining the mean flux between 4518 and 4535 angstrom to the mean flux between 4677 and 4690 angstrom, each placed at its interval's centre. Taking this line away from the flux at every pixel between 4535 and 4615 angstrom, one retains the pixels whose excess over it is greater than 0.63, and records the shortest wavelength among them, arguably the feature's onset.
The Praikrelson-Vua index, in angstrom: 4540.12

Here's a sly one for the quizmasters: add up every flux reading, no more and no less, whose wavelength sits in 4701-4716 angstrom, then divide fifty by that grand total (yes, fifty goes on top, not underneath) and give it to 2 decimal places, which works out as 1.03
